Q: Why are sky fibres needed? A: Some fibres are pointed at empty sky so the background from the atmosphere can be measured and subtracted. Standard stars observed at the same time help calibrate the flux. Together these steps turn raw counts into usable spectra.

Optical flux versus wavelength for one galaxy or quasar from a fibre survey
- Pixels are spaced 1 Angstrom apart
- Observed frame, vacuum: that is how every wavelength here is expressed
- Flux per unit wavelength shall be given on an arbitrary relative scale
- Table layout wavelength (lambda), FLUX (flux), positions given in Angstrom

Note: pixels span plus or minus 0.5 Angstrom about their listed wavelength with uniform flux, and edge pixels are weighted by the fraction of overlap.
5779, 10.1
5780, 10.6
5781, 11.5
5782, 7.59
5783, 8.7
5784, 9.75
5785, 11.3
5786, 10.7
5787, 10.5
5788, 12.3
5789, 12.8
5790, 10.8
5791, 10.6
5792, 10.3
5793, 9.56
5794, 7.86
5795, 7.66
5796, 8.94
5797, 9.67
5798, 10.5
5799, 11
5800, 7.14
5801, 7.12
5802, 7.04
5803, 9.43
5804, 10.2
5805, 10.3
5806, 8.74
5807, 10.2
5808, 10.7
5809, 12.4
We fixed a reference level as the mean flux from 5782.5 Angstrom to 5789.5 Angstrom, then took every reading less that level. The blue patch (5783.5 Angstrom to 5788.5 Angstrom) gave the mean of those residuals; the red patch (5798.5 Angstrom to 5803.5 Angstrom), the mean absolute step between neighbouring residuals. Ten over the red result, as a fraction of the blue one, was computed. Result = 138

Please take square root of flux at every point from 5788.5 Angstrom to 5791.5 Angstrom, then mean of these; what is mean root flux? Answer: 3.37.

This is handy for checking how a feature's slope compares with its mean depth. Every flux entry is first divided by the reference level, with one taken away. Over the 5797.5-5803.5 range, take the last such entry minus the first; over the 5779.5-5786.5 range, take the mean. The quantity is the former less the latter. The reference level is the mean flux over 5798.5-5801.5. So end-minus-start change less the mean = -0.3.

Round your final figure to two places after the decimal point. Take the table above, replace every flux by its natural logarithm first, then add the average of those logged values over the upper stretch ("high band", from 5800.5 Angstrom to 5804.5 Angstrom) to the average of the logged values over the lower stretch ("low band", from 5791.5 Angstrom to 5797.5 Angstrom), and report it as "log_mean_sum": 4.31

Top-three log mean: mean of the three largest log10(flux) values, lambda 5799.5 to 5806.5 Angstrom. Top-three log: 1.00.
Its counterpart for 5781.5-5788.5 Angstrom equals 1.06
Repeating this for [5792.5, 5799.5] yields 1.02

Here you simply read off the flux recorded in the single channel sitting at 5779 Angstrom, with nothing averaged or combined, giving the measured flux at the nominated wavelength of 10.1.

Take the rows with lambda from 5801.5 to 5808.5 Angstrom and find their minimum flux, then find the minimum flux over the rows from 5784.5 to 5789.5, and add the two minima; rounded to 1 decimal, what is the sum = 17.5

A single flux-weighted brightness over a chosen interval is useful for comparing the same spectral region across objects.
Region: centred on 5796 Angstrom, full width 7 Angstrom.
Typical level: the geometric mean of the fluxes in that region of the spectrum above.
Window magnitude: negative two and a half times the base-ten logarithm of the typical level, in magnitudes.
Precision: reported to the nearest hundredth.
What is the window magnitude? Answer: -2.41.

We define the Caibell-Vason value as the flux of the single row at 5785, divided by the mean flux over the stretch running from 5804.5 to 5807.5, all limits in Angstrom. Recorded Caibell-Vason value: 1.16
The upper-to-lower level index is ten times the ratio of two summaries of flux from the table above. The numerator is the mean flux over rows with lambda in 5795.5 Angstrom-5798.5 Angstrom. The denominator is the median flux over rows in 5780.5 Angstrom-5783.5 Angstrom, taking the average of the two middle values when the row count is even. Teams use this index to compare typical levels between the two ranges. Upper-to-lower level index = 11.2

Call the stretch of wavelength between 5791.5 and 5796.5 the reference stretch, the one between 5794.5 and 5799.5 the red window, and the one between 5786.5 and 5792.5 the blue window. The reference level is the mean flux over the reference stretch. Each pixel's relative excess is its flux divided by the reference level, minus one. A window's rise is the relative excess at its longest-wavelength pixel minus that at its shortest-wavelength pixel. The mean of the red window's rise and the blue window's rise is 0.18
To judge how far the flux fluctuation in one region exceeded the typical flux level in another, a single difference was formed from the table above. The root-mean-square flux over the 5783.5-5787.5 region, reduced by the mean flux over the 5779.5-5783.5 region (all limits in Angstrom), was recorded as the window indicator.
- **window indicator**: 1.0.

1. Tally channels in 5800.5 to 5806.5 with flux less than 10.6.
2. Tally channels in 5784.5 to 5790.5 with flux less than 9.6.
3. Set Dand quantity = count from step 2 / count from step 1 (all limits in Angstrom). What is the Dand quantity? 0.0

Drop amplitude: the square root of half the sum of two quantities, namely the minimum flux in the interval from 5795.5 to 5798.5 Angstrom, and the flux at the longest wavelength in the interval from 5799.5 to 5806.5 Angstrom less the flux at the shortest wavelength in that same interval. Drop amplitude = 2.30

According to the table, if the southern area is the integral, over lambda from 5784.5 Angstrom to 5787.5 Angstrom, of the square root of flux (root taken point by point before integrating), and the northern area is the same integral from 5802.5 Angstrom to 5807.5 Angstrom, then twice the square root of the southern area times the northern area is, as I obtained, 25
